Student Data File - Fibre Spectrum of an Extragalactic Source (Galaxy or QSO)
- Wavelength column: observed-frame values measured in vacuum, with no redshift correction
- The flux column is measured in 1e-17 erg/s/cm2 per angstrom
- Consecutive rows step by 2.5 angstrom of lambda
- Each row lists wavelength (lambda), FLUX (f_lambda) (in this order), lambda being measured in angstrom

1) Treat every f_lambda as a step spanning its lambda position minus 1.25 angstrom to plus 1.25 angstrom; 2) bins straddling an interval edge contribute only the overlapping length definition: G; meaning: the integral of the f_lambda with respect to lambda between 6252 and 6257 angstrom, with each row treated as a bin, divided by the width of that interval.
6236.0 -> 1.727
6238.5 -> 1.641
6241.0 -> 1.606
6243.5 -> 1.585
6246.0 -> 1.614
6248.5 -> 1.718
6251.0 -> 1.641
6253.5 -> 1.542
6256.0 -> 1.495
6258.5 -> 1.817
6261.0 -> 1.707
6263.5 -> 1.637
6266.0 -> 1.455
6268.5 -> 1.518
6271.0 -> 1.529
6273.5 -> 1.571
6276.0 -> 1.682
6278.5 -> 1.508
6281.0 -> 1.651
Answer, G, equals 1.53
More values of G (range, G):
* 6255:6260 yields 1.67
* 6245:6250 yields 1.67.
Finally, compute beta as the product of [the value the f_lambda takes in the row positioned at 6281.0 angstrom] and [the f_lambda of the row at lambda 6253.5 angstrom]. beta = 2.55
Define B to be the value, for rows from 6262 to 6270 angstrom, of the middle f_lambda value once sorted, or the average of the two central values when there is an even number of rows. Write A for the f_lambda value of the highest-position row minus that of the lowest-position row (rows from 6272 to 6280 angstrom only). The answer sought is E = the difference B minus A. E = 1.58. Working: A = -0.06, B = 1.52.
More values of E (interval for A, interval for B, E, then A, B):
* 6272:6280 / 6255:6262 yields 1.77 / -0.06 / 1.71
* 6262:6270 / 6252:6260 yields 1.66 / -0.12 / 1.54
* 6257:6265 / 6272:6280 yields 1.75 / -0.18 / 1.57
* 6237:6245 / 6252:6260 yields 1.60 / -0.06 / 1.54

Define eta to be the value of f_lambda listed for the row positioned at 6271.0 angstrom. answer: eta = 1.529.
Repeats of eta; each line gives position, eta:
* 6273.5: 1.571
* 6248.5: 1.718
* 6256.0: 1.495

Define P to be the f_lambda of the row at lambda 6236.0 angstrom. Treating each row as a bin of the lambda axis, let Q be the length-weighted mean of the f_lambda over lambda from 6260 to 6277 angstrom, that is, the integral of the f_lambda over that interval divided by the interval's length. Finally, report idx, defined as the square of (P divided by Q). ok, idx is 1.19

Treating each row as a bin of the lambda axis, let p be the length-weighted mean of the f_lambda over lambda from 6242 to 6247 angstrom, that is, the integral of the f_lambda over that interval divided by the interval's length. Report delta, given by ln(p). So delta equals 0.469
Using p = 1.60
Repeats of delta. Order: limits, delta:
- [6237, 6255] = 0.483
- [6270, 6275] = 0.443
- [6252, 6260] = 0.483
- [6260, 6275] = 0.450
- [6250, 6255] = 0.460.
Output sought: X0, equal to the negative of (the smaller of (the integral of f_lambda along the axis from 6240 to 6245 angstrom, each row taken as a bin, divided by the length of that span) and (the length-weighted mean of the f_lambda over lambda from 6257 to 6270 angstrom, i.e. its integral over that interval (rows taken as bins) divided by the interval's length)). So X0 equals -1.60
